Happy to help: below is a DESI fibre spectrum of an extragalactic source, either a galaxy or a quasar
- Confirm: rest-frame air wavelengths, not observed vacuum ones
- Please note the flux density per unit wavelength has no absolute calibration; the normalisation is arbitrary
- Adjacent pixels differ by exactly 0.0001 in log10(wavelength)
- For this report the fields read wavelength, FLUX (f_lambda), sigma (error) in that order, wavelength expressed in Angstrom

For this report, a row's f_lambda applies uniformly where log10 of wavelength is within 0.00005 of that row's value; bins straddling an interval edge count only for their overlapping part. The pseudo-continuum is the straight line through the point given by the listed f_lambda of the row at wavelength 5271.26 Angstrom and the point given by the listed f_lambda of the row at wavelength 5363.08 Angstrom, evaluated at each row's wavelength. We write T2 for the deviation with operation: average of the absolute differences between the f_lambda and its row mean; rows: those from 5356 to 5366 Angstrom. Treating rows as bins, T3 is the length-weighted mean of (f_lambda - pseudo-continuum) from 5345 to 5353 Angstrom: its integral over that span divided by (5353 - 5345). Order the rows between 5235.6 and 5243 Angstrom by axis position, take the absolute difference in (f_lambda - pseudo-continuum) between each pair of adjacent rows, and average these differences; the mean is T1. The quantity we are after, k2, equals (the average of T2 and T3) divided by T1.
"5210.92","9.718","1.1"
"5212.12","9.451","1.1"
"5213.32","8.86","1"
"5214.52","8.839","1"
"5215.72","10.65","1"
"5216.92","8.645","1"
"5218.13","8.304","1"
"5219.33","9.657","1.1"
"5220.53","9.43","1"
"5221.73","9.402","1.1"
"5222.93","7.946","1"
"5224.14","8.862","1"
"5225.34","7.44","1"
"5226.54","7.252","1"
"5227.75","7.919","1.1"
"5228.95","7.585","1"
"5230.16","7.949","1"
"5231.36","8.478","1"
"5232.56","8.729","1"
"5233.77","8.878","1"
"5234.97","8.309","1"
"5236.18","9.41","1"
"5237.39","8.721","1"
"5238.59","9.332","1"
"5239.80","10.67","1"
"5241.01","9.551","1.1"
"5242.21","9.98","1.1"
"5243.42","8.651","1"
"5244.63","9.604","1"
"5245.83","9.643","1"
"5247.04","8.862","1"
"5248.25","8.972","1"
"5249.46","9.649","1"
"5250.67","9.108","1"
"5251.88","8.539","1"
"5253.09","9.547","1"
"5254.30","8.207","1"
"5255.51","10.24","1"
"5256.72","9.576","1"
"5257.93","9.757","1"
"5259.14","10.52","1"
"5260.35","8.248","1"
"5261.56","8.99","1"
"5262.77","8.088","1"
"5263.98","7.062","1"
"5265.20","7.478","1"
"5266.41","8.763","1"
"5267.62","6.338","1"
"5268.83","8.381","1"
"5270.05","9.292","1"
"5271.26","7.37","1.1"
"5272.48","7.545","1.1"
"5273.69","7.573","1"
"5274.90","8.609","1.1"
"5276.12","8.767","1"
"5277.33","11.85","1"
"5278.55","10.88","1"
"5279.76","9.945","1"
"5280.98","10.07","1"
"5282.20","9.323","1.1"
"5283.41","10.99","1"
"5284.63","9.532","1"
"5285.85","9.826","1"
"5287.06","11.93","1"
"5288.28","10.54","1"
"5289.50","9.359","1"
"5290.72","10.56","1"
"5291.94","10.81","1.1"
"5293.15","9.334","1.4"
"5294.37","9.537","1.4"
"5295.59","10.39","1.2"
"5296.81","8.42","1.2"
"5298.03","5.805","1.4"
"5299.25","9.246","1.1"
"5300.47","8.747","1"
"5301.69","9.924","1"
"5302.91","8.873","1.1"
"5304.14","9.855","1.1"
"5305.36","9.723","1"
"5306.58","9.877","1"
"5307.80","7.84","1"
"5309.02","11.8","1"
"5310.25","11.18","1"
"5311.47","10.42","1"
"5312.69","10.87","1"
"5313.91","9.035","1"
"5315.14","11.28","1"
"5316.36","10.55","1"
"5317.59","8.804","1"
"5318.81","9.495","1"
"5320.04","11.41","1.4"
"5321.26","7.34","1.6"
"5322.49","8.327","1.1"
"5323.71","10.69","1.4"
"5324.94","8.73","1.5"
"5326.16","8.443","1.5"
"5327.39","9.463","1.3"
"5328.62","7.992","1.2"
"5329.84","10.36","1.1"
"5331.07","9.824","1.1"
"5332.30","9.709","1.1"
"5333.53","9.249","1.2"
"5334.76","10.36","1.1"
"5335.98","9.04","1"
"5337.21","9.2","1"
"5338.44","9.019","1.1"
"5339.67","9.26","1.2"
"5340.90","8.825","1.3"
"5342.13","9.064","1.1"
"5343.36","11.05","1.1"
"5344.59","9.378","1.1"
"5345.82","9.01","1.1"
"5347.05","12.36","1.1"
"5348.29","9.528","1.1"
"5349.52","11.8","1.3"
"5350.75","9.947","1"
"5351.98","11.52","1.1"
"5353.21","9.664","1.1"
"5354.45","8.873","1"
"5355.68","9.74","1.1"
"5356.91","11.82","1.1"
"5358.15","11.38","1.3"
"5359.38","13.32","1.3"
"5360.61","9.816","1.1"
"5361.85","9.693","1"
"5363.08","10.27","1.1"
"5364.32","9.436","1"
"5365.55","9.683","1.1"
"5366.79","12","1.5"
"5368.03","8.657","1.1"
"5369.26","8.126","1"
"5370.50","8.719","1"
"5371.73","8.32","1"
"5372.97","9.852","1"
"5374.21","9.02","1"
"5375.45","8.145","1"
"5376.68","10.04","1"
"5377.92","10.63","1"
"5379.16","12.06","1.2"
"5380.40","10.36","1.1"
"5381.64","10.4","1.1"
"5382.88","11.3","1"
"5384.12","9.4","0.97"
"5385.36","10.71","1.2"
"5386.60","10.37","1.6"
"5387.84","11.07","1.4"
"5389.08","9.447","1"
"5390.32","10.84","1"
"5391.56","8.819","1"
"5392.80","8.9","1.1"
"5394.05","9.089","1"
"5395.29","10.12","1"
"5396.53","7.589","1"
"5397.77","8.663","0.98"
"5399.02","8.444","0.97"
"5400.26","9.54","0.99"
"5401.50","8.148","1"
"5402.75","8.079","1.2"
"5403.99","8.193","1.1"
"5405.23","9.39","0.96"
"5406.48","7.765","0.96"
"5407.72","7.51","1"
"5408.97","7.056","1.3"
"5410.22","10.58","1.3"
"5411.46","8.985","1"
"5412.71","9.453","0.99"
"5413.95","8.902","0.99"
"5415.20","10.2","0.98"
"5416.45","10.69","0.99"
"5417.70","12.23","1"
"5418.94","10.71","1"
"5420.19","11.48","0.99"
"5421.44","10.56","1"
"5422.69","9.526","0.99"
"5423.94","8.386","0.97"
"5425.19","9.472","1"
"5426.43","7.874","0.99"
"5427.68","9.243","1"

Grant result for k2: 1.1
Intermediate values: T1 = 0.8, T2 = 1.1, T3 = 0.8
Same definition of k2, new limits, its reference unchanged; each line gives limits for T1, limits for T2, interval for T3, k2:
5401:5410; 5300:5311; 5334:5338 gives 0.7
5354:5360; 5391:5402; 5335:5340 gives 0.1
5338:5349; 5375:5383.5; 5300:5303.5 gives 0.6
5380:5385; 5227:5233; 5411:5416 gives -1.1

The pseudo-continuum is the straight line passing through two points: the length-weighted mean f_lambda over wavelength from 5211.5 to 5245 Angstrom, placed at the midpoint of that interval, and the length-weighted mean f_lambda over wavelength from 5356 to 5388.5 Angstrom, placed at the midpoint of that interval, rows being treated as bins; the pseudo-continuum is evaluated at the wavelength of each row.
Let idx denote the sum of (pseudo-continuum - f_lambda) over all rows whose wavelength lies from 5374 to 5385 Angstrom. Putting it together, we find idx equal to 0.8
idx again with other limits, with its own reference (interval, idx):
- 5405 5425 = 15.5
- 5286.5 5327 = -3.1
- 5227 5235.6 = 4.4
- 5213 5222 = -3.6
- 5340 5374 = -1.0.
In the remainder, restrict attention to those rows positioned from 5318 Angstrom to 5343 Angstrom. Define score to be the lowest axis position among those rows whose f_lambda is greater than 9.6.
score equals 5320.04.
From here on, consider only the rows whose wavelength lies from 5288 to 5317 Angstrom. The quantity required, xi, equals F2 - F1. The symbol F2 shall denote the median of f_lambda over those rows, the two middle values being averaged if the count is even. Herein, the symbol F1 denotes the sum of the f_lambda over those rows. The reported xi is -224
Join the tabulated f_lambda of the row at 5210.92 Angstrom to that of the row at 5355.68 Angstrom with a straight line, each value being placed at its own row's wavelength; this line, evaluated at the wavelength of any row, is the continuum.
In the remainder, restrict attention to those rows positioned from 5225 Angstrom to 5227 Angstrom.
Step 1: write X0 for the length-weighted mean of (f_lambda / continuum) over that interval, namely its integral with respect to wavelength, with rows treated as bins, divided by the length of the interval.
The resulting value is 0.76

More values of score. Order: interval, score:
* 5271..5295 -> 5277.33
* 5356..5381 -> 5356.91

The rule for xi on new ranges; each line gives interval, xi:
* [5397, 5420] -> -156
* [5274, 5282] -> -50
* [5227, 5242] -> -97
